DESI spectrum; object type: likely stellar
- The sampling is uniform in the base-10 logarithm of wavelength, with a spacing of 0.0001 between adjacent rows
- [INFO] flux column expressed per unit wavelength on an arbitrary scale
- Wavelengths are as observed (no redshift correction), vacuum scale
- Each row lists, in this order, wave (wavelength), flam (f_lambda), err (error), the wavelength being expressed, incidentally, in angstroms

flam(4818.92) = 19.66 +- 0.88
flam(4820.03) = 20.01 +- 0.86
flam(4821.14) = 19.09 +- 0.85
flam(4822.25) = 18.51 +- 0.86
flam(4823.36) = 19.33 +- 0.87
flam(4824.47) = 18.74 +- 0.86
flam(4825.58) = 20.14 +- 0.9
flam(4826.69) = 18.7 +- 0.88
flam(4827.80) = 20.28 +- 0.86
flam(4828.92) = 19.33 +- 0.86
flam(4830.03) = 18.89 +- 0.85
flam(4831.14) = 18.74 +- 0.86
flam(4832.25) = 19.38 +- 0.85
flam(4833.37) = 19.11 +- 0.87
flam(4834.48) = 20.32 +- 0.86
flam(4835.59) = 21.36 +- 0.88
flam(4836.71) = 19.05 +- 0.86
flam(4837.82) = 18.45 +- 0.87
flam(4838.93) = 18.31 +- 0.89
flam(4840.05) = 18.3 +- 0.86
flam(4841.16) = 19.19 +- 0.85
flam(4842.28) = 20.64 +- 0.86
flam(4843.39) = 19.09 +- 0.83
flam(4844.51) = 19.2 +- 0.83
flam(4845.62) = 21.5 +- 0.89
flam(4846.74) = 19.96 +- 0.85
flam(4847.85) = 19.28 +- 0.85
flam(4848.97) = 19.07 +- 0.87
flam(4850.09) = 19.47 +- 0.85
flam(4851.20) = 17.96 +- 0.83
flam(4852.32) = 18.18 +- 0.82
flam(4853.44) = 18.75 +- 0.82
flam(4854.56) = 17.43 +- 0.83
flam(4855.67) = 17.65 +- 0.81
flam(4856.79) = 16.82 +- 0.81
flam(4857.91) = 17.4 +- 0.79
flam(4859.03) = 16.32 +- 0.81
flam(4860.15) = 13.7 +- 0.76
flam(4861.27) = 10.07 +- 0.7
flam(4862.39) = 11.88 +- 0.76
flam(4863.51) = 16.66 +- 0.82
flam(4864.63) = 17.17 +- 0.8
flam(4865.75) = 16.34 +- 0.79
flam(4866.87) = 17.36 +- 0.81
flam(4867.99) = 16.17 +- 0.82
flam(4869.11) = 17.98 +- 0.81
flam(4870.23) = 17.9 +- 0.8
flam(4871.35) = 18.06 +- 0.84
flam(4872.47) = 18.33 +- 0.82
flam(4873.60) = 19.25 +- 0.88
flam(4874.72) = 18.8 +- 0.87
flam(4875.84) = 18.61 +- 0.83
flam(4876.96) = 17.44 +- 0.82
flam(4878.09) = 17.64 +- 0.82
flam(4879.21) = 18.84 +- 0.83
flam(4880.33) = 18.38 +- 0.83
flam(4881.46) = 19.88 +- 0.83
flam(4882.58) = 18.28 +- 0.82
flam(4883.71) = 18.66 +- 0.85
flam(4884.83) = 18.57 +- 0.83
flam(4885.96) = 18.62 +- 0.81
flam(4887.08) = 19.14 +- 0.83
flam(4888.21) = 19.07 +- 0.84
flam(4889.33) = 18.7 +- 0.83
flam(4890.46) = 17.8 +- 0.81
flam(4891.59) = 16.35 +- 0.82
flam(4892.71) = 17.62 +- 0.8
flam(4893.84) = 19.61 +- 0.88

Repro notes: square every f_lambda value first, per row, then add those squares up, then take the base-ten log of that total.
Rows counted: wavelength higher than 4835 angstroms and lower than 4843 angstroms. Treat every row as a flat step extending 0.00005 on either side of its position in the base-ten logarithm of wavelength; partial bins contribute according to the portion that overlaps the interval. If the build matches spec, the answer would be 3.42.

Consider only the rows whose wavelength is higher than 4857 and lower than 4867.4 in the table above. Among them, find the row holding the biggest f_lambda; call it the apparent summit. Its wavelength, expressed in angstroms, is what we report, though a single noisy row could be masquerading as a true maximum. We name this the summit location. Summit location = 4857.91 angstroms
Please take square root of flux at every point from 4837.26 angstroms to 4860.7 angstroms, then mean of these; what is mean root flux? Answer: 4.29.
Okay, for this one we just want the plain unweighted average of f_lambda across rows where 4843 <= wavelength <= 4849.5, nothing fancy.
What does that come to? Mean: 19.7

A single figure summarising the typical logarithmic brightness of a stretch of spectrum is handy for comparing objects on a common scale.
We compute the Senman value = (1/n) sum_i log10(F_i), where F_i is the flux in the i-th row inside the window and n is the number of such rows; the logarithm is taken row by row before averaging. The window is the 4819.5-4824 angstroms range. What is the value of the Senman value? 1.284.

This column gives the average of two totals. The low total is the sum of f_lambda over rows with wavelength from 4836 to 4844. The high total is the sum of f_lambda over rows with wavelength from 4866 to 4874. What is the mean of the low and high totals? 129.0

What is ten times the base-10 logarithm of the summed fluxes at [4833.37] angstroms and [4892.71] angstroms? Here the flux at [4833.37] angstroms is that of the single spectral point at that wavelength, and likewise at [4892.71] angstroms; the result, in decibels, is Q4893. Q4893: 15.7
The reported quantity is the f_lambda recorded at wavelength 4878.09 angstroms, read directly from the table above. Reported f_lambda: 17.64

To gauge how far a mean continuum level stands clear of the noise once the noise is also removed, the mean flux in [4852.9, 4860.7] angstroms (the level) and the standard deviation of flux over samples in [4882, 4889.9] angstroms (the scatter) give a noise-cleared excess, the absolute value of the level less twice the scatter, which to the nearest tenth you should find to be 16.3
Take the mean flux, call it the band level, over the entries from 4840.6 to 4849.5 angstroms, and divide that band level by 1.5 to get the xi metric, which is 13.2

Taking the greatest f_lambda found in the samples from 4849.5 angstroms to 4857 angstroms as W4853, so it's 19.47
